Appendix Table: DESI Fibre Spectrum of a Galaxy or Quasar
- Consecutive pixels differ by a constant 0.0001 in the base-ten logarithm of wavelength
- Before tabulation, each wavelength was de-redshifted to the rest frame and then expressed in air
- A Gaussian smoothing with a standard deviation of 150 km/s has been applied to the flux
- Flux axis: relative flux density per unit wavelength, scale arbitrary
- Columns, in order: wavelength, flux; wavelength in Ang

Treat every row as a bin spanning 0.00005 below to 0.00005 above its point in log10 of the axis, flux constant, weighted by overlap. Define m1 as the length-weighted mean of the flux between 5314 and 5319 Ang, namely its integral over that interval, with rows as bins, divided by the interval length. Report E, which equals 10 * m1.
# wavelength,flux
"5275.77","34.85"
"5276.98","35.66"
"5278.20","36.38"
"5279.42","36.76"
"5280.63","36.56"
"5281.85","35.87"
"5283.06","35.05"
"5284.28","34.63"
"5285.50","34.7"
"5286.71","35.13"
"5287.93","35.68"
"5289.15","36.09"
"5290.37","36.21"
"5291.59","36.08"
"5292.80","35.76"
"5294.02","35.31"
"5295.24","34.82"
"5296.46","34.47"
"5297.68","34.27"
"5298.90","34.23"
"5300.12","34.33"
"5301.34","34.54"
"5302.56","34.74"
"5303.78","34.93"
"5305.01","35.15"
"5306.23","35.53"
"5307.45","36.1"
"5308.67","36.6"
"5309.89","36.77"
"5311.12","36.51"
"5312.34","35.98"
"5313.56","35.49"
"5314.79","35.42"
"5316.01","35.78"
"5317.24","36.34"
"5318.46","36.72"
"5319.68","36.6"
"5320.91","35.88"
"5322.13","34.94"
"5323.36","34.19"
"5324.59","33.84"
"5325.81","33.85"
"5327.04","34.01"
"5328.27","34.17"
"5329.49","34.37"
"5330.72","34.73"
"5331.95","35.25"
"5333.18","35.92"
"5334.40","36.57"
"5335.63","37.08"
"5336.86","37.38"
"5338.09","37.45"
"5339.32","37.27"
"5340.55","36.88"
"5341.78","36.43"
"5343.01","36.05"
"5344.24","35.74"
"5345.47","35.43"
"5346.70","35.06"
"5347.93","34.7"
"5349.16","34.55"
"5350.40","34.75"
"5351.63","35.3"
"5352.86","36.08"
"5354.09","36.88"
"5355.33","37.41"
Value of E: 360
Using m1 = 36.0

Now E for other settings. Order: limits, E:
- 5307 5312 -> 365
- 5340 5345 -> 363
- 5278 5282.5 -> 364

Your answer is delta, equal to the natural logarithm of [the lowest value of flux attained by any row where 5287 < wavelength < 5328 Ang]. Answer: 3.52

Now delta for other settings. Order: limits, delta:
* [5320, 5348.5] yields 3.52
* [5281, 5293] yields 3.54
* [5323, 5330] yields 3.52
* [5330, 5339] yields 3.55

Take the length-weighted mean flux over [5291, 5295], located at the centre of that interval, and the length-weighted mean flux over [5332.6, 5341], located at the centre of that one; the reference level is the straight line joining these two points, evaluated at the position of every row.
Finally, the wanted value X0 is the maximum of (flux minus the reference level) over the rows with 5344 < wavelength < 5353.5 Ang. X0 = -1.3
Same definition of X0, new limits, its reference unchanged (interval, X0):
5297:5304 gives -1.1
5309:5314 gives 0.6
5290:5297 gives 0.6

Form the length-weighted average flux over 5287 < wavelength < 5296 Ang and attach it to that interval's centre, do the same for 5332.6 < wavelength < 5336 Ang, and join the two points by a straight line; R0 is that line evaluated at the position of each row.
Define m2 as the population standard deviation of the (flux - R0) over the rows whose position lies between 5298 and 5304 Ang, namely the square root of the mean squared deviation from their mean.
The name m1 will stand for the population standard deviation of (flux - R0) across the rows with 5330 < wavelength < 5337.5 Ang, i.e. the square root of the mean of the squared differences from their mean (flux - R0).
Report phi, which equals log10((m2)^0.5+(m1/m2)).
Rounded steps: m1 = 0.91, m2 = 0.2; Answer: 0.66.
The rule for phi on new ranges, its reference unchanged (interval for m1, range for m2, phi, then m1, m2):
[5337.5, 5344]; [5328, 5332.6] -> 0.32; 0.56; 0.4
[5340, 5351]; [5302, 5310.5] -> 0.31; 0.84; 0.7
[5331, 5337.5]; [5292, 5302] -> 0.31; 0.74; 0.6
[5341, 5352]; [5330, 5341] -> 0.23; 0.66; 0.9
